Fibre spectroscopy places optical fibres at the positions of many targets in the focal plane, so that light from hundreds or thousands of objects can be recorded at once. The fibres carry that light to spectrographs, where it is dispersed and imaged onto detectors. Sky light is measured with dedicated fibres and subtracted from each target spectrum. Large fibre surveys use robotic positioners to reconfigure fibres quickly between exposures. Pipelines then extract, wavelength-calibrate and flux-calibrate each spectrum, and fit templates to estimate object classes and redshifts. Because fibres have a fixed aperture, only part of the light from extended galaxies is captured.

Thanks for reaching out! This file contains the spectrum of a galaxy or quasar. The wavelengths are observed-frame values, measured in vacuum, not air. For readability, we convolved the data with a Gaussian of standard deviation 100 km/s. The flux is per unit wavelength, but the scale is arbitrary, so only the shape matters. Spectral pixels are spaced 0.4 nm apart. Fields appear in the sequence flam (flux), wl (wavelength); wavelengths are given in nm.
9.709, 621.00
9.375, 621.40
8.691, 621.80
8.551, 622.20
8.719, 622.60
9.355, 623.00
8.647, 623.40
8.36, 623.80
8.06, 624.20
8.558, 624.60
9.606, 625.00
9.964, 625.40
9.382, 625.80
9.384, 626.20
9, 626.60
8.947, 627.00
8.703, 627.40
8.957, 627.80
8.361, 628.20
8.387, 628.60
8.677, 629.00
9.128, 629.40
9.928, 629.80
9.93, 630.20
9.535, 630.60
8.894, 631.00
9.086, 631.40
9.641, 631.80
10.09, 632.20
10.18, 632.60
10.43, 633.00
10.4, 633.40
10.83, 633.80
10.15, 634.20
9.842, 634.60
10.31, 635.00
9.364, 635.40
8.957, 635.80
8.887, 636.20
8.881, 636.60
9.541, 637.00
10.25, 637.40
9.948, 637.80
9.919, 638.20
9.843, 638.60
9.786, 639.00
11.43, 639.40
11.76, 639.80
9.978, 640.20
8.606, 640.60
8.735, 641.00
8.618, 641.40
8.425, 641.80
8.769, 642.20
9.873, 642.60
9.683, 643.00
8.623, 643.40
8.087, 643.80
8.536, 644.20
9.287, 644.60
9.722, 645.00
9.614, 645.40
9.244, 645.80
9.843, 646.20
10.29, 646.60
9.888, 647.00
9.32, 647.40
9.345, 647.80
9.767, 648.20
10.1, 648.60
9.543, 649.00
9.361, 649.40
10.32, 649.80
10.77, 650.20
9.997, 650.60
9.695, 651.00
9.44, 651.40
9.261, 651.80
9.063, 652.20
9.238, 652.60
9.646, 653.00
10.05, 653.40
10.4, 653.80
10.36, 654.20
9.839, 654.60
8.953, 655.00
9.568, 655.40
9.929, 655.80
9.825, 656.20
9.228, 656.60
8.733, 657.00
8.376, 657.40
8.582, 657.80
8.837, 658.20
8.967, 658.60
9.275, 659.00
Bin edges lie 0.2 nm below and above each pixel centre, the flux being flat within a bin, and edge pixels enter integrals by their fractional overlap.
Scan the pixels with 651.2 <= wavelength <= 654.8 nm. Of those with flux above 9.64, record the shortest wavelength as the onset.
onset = 653.00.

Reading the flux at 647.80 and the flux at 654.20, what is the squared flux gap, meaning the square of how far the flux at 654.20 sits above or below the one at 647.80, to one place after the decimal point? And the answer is 1.0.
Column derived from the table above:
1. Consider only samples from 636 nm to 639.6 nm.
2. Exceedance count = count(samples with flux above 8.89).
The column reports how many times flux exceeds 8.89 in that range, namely 7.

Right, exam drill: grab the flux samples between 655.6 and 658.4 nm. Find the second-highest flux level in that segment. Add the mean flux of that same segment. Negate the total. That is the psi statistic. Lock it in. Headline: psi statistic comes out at -18.9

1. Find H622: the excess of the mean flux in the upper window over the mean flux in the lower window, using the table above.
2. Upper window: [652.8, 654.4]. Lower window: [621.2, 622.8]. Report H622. 1.3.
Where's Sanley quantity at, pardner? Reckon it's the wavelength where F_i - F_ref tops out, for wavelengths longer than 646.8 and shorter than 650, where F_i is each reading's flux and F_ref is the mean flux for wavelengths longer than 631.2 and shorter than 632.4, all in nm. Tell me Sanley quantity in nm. 649.80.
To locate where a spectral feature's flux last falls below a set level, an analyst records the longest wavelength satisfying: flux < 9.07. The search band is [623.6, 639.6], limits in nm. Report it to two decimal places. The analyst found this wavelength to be 636.60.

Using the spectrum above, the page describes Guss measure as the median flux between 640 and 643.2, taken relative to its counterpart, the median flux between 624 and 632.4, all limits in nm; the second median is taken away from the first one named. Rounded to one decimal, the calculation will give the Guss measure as -0.3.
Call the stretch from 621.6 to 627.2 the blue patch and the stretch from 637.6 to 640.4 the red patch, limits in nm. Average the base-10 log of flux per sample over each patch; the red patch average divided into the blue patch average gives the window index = 0.94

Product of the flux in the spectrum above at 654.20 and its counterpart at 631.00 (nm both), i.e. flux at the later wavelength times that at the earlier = 92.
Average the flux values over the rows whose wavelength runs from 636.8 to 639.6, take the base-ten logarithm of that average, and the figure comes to 1.00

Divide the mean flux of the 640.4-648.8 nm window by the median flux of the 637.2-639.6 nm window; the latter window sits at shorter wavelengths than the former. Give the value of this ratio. 0.93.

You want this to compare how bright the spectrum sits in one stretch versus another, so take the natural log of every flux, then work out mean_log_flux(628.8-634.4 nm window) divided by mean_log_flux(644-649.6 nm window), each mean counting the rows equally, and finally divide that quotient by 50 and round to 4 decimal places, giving 0.0202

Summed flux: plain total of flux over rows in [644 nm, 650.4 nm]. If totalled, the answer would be 155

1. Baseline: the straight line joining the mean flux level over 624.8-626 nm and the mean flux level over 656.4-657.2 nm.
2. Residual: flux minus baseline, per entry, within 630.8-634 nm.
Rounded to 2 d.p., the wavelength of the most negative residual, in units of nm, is 631.00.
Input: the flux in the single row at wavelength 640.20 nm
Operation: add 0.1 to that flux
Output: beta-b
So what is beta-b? 10.1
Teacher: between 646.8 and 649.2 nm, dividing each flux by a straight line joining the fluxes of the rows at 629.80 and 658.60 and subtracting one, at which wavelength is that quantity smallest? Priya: 647.40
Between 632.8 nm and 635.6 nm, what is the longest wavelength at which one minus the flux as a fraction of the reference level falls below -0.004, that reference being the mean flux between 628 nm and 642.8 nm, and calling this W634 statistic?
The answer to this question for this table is 635.00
